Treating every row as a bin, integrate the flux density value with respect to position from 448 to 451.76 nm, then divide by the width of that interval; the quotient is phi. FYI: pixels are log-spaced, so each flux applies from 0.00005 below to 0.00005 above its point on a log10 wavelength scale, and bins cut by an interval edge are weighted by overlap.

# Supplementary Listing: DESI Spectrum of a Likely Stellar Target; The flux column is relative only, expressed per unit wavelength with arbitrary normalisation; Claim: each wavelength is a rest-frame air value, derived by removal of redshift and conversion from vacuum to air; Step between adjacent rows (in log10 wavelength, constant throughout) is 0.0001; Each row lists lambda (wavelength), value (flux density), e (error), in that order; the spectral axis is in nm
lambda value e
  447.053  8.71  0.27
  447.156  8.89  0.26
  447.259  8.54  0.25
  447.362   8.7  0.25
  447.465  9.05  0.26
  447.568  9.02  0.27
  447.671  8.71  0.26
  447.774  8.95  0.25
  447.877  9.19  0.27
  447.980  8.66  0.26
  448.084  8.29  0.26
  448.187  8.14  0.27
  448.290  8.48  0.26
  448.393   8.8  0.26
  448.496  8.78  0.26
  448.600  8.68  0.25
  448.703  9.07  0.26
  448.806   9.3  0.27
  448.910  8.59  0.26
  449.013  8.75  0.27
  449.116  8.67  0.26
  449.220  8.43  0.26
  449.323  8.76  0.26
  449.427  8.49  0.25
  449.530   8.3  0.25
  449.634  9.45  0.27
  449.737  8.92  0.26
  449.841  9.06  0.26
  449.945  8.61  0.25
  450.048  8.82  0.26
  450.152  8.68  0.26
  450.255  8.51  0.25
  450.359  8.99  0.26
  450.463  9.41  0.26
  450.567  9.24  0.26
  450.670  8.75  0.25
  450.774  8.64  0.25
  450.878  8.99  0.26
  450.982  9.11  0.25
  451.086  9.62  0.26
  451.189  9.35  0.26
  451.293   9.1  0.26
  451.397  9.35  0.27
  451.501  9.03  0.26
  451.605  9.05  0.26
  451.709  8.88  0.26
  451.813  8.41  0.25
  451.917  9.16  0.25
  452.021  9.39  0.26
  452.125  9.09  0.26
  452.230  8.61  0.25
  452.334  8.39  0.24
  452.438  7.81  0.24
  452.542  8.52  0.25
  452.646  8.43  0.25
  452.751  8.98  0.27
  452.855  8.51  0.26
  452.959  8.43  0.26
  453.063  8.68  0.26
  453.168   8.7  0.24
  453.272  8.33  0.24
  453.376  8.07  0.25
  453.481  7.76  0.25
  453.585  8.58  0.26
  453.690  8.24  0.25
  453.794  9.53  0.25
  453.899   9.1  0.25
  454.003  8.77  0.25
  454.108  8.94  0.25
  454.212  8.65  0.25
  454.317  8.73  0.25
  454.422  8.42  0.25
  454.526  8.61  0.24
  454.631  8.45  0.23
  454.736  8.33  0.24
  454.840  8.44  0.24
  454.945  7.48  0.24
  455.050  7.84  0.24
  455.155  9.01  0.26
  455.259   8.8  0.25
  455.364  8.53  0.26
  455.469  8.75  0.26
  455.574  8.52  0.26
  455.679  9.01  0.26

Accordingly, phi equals 8.86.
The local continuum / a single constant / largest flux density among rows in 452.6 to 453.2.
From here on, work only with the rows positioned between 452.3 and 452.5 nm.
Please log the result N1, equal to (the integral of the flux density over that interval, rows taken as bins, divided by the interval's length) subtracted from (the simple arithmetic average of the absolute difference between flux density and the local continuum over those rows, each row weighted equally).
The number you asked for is -7.23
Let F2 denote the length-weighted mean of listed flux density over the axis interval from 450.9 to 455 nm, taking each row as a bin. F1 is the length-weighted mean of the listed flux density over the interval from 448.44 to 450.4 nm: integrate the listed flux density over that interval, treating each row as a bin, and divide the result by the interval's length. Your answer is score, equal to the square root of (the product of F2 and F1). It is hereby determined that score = 8.74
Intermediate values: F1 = 8.78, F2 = 8.7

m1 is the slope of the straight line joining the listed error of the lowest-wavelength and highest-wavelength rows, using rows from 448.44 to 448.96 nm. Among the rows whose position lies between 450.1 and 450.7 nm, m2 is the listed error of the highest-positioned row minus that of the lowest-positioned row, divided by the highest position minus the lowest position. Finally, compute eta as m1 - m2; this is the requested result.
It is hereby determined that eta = 0.02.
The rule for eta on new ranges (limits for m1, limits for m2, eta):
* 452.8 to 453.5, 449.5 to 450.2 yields -0.03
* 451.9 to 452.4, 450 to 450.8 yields -0.01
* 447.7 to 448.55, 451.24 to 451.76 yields 0.01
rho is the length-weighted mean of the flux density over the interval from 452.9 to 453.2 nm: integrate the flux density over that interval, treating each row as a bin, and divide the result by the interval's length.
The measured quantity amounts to 8.59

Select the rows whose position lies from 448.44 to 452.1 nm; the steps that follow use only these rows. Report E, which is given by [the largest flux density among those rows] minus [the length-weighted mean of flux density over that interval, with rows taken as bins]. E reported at 0.69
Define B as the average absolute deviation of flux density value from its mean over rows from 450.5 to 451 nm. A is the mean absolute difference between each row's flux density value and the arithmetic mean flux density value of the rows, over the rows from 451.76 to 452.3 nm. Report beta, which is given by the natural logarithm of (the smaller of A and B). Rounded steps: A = 0.34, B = 0.20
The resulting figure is -1.61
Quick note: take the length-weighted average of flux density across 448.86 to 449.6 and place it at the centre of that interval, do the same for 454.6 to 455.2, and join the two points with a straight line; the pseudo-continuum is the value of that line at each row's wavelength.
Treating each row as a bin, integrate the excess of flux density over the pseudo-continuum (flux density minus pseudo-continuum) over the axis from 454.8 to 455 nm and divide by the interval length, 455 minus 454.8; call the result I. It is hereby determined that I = -0.31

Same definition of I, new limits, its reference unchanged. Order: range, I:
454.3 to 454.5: 0.28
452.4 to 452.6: -0.19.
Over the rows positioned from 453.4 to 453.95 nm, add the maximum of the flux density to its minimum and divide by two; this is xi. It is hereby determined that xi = 8.6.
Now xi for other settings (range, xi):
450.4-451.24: 9.1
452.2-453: 8.4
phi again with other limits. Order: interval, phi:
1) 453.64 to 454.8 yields 8.71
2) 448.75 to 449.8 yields 8.77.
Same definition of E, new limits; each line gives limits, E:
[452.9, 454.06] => 0.97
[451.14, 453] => 0.59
